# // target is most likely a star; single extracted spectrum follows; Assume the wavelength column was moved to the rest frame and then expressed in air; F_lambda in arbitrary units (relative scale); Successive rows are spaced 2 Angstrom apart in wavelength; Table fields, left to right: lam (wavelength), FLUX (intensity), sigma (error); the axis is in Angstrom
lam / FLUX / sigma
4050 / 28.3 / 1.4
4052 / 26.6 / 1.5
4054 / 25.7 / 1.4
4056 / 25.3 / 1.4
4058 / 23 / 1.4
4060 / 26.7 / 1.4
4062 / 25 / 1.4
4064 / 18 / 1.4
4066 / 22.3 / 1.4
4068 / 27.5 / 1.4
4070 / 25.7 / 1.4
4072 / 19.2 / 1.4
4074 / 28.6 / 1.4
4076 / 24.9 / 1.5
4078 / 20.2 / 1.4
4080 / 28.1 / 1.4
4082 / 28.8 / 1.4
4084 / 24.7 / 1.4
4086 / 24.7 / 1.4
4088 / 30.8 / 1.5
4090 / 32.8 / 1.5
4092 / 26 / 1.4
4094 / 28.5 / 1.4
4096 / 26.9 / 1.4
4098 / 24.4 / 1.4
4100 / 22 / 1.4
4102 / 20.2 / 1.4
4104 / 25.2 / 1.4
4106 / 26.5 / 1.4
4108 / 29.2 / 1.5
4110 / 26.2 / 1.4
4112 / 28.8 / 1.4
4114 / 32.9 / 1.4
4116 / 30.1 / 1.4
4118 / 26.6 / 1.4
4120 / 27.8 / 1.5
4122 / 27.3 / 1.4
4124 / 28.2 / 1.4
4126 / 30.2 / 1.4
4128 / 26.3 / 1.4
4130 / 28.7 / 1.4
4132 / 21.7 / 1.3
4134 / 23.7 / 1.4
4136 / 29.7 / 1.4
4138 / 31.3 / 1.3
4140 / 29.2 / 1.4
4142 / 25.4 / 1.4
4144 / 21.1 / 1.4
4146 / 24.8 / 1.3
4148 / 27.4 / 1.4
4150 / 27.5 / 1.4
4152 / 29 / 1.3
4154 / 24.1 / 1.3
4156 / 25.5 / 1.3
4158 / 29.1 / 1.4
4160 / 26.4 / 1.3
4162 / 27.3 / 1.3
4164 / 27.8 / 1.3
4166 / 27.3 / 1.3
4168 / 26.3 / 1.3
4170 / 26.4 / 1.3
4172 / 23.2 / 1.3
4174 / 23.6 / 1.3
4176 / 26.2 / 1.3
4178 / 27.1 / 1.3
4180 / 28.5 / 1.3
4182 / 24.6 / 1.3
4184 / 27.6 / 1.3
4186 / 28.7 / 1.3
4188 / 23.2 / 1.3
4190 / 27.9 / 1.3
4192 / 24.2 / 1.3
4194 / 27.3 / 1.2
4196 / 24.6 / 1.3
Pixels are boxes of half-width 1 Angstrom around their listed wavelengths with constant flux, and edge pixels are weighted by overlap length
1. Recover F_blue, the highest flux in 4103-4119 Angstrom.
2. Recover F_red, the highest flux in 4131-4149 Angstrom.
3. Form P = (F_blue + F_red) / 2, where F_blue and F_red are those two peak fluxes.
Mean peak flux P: 32.1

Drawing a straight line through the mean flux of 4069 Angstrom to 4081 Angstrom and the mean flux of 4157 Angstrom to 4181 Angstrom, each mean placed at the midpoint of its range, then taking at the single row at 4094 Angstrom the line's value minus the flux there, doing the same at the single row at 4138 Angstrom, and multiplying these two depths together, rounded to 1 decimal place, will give 19.6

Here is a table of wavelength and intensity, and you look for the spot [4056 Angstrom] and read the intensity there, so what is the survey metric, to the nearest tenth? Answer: 25.3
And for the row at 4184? 27.6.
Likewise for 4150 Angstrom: 27.5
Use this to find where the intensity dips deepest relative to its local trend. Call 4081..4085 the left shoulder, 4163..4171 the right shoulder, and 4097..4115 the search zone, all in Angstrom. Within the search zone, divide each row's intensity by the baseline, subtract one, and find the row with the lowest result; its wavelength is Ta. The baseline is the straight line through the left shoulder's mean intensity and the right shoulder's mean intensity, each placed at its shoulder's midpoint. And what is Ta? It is 4102 Angstrom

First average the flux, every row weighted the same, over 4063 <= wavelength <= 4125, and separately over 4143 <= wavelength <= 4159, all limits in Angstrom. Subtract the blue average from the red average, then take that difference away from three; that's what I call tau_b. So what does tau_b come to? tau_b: 3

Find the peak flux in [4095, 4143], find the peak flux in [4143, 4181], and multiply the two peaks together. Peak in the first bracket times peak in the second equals 957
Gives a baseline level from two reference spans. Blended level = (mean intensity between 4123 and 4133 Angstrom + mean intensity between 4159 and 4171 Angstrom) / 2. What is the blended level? 27.0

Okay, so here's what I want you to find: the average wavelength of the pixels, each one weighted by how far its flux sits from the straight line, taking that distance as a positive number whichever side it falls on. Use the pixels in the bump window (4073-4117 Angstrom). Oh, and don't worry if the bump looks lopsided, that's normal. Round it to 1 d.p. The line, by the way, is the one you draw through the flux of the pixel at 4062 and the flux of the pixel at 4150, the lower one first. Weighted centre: 4095.3 Angstrom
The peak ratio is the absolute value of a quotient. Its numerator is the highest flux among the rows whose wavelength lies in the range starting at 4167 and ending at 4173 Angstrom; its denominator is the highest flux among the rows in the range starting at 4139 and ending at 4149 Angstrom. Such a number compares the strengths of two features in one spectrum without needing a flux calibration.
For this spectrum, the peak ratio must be 0.90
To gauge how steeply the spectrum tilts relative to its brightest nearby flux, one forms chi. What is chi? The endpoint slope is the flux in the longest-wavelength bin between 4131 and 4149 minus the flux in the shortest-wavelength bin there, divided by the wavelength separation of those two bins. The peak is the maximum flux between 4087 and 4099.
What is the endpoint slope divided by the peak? 0.011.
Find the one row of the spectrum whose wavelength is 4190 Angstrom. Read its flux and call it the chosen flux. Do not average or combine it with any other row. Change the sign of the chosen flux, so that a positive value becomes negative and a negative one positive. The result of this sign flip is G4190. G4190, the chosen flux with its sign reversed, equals -28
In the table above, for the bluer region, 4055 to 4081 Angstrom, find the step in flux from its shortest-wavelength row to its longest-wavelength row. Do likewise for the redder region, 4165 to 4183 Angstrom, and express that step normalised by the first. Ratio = -1.0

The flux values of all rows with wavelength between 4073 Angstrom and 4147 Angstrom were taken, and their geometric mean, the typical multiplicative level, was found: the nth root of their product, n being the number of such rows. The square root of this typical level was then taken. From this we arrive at 5.16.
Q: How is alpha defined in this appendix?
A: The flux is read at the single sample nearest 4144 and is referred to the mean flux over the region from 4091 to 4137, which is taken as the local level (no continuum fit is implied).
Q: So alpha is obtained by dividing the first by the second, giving 0.79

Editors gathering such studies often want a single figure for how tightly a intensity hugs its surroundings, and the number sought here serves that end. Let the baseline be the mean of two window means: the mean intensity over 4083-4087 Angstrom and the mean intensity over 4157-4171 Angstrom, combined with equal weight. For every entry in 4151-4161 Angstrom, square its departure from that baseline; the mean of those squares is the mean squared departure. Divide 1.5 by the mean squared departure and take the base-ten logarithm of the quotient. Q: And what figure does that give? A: -0.49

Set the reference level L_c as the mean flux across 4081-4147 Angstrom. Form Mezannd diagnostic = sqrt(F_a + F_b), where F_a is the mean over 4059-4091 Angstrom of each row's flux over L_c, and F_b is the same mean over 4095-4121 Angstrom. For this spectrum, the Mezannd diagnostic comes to 1.39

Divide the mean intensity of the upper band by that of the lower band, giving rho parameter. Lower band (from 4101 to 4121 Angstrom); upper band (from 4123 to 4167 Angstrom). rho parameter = 0.98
